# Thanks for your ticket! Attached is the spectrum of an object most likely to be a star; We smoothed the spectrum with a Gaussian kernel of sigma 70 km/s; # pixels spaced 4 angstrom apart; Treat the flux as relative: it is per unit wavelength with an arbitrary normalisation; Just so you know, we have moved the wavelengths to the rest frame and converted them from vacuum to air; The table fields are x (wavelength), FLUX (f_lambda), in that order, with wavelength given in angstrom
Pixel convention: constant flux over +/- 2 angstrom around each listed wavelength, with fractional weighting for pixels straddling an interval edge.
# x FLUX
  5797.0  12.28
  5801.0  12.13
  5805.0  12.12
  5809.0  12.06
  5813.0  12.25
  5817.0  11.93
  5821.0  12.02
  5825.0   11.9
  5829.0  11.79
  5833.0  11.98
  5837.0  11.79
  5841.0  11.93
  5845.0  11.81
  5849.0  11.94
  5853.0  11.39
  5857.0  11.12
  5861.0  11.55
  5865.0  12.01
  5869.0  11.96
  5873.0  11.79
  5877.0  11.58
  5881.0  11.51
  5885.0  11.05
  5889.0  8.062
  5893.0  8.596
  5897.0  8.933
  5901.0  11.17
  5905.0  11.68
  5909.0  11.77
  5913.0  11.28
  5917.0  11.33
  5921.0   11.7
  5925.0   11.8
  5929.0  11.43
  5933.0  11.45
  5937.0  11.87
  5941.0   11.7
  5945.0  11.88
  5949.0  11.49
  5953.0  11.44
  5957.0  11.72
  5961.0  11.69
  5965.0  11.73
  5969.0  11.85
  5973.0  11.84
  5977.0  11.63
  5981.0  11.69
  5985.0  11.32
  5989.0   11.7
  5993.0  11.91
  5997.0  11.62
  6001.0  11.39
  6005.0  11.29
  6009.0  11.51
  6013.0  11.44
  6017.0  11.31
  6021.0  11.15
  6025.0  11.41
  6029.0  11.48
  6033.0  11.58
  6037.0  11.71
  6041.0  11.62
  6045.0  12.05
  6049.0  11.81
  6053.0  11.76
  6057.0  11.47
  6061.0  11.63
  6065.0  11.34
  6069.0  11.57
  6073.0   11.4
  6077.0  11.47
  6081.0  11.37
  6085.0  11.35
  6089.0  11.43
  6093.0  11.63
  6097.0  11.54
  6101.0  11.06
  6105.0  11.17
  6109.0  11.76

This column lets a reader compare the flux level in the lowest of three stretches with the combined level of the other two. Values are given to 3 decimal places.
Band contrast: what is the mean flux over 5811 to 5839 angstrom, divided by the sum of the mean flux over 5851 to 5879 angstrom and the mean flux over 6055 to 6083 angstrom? 0.518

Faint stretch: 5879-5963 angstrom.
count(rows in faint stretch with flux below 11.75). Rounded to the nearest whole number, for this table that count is 17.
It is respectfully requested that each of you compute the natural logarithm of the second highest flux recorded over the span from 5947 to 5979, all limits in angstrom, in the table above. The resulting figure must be 2.47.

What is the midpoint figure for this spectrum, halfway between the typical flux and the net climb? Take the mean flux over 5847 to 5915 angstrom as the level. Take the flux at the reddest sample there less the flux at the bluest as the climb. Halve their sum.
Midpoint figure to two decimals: 5.18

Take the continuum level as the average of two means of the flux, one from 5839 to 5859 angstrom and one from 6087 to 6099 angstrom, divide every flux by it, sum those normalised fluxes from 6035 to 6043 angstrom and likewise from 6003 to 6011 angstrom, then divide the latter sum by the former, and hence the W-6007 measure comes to 0.977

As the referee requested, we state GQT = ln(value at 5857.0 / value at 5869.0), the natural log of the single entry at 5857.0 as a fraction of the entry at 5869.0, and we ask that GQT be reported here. -0.07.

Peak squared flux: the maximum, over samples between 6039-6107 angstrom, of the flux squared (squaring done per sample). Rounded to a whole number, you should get 145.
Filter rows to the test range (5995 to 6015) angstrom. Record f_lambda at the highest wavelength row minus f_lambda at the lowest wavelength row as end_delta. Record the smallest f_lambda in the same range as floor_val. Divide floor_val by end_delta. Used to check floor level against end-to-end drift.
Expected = -63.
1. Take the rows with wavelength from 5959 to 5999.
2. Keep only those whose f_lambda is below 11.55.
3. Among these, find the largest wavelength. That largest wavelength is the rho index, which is 5985.0 angstrom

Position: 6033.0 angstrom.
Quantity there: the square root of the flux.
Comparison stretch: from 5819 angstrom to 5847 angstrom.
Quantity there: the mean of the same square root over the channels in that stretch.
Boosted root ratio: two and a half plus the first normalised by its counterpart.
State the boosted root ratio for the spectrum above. 3.49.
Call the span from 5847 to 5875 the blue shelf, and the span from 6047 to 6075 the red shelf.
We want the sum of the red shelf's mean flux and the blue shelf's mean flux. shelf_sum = 23.2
